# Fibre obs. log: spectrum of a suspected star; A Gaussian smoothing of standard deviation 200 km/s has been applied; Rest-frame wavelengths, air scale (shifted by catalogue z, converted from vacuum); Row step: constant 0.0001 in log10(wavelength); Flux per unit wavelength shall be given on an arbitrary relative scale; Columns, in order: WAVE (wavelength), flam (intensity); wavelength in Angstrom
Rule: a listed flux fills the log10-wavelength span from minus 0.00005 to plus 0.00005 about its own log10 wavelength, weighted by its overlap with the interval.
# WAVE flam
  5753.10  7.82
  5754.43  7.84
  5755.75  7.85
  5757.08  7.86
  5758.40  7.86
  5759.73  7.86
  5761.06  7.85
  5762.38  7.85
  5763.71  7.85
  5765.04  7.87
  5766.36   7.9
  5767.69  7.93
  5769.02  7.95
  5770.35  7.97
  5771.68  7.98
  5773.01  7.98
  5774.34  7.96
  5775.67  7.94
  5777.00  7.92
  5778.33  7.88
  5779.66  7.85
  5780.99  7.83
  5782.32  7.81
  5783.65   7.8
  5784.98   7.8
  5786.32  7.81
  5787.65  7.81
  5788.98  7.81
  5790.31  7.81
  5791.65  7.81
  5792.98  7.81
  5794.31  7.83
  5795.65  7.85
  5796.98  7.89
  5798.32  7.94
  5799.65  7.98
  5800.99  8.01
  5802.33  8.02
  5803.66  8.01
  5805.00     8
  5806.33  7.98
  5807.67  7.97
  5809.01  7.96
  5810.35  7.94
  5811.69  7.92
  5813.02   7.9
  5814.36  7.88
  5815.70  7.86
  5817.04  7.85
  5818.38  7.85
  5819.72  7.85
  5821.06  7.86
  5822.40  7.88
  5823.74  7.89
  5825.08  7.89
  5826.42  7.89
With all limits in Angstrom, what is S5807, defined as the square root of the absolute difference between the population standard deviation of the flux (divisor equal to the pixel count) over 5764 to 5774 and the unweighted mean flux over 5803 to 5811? 2.82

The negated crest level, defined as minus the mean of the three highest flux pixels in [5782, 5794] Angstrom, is -7.81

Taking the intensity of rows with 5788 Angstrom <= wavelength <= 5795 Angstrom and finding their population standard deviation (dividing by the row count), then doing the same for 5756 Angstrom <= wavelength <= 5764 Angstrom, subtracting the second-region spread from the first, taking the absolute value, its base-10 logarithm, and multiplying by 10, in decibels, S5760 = -25.2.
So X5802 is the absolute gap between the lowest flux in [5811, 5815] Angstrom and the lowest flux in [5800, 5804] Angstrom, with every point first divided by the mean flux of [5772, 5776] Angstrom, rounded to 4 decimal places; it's 0.0163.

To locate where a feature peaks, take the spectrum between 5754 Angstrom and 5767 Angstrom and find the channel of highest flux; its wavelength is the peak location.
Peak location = 5766.36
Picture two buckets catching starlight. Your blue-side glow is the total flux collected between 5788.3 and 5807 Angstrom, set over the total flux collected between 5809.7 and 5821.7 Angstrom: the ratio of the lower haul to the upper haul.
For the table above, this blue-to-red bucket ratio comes 1.56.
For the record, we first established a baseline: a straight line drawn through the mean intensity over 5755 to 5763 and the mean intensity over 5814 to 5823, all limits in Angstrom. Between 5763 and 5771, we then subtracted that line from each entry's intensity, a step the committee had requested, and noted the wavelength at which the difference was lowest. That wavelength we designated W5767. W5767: 5763.71 Angstrom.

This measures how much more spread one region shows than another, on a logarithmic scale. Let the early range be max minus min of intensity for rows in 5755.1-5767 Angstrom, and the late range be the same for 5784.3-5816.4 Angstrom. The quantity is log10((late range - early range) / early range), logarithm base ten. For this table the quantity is 0.53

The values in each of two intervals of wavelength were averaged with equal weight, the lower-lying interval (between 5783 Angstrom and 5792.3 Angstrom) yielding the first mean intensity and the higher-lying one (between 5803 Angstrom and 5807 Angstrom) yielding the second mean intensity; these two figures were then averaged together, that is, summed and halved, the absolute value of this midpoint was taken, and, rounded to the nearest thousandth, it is 7.902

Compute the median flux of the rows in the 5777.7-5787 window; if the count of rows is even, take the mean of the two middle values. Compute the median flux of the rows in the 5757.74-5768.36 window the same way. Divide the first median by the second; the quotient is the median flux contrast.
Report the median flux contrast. 0.99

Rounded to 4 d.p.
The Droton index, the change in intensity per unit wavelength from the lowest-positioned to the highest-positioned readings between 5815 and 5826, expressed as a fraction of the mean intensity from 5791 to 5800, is 0.0004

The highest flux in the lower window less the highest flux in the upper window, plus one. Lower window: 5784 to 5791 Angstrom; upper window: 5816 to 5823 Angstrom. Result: 0.93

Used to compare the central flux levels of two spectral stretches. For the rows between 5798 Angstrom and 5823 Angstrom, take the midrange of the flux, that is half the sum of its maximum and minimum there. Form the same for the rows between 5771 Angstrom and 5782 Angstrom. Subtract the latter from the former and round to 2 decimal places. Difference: 0.03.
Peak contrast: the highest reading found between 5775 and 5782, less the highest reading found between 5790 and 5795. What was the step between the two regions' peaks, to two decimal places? 0.11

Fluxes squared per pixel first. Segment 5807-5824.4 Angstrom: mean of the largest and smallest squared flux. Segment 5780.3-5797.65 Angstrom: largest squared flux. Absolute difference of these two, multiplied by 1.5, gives 0.5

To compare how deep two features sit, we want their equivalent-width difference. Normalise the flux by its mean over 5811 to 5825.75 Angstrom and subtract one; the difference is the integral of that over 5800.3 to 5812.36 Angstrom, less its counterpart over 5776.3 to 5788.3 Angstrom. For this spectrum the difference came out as 0.22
